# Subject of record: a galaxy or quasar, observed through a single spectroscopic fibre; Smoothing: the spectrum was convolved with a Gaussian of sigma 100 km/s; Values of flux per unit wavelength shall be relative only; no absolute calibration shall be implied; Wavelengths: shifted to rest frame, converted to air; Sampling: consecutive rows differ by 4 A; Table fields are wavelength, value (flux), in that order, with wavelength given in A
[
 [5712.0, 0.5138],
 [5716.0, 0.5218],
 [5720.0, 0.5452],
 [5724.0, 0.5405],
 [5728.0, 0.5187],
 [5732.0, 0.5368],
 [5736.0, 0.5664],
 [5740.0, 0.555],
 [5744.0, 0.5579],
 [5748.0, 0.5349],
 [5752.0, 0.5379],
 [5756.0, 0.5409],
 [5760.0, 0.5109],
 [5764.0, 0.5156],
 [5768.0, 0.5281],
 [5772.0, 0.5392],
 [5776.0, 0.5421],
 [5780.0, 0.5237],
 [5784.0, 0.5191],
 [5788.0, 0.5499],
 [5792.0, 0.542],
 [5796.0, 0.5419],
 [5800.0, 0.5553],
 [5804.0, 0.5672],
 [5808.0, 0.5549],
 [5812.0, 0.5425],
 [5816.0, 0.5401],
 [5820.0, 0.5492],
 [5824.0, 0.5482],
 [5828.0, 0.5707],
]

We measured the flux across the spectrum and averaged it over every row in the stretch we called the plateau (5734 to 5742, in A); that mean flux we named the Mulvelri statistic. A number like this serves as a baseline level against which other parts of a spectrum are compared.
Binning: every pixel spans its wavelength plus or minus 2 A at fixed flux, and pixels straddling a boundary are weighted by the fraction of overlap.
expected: 0.561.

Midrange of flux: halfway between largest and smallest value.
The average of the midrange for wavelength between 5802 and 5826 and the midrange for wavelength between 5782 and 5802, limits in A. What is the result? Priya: 0.545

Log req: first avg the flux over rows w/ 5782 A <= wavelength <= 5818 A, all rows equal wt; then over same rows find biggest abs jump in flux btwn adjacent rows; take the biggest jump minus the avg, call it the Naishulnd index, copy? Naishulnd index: -0.515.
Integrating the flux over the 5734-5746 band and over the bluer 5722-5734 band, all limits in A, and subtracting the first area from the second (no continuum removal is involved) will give -0.3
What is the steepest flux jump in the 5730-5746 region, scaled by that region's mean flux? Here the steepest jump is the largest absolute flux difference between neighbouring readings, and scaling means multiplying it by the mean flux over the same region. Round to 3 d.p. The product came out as 0.016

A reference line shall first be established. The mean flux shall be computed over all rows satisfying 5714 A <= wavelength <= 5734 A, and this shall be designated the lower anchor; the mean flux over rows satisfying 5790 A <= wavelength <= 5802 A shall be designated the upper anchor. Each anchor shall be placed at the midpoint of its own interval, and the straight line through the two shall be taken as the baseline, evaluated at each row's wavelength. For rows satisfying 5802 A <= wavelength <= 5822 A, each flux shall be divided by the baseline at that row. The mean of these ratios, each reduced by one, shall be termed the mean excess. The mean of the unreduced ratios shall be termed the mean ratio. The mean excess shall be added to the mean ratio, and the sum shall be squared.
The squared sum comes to 1.01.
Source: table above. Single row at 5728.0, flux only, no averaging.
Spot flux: 0.5187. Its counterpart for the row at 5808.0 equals 0.5549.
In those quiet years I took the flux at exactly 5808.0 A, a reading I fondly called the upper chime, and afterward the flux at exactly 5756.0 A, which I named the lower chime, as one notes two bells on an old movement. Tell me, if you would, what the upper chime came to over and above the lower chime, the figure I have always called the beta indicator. 0.014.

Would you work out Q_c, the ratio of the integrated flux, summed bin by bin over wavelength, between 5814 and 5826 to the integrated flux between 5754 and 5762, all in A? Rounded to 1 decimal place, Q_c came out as 1.6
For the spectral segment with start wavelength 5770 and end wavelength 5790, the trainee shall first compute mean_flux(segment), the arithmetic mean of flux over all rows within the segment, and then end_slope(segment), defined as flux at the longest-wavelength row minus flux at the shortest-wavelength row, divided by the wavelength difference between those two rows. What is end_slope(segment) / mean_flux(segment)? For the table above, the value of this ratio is 0.0013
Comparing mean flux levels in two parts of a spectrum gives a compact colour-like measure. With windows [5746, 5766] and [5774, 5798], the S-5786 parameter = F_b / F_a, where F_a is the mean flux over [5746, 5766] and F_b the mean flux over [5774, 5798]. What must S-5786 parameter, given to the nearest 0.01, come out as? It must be 1.02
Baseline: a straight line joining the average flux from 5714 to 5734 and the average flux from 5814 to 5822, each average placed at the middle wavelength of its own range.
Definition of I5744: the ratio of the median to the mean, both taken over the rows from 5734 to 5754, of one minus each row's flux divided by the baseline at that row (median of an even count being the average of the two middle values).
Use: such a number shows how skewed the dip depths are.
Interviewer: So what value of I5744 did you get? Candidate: 1.3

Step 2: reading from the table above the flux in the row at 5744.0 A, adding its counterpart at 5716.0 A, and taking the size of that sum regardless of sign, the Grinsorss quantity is 1.08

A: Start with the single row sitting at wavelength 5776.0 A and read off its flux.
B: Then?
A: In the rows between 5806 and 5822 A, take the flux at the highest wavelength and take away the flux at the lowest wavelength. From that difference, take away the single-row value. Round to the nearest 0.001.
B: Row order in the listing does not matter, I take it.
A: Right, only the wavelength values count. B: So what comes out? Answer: -0.548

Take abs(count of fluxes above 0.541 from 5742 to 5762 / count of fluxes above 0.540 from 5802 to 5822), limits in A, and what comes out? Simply 0.20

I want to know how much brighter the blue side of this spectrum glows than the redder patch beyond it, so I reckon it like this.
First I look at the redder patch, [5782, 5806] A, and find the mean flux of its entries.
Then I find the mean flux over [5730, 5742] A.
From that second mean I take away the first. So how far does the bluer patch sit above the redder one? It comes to 0.007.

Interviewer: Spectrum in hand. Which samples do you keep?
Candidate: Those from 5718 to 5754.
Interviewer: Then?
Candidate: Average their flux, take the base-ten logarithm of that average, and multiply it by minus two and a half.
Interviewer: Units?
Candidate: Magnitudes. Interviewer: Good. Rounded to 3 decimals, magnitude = 0.662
